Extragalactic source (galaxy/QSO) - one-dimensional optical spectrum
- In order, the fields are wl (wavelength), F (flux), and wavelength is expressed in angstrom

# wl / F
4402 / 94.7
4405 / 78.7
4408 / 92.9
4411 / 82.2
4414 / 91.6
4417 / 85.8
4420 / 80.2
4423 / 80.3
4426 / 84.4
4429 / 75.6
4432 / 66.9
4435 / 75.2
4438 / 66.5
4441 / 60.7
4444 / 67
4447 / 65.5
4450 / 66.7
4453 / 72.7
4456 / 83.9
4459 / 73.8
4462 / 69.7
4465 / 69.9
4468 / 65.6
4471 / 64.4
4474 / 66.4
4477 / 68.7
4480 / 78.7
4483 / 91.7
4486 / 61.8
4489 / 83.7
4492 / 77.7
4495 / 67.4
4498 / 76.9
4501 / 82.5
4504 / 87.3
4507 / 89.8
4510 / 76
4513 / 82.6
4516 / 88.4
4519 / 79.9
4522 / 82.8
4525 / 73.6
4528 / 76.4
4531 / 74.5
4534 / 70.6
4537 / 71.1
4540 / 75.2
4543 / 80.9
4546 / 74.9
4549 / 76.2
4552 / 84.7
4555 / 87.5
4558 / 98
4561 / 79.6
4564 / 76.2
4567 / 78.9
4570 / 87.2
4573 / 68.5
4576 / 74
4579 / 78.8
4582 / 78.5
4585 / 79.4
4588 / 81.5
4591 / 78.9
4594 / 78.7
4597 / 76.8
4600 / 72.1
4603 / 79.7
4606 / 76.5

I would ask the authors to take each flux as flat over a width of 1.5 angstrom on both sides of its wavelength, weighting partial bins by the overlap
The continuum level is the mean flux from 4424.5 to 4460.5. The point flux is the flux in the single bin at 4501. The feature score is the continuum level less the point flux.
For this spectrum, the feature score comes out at -11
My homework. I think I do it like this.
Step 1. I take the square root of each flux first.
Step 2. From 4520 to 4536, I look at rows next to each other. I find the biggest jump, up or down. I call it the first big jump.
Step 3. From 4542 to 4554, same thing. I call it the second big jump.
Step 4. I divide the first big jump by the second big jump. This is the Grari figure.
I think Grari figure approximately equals 1.10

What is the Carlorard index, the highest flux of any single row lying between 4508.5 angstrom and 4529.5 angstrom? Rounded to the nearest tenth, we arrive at 88.4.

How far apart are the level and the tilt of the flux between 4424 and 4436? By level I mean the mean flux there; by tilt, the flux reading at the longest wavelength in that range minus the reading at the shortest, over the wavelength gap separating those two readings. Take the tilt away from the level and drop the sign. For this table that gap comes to 77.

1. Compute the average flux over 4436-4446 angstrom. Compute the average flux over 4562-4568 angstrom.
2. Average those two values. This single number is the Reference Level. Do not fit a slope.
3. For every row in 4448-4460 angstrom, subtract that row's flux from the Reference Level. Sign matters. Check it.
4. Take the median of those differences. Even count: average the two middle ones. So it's -2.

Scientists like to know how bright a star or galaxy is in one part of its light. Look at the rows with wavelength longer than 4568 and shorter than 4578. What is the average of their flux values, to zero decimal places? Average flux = 77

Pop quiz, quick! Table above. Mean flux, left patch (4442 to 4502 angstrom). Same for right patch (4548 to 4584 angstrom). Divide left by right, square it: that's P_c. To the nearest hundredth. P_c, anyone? 0.81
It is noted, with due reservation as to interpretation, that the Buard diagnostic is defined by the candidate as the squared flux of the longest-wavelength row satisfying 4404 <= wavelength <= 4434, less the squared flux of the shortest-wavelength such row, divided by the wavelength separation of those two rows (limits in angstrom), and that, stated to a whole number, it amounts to -64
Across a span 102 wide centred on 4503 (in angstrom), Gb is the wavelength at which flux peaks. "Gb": 4483 angstrom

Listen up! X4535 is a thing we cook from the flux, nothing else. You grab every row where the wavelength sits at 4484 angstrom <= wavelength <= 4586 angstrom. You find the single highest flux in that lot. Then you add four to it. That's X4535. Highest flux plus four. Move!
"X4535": 102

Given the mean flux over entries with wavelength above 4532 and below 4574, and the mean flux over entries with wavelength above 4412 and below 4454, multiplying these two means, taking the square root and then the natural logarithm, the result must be 4.34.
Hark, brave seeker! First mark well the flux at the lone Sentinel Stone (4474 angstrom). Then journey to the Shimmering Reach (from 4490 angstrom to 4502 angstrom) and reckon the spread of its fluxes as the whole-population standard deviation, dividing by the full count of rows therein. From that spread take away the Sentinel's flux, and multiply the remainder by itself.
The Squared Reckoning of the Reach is 3712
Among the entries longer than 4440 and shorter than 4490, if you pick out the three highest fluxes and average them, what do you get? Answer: 86.4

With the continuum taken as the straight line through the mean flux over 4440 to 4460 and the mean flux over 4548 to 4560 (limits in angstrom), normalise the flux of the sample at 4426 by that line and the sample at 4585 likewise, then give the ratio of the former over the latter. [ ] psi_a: 1.5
